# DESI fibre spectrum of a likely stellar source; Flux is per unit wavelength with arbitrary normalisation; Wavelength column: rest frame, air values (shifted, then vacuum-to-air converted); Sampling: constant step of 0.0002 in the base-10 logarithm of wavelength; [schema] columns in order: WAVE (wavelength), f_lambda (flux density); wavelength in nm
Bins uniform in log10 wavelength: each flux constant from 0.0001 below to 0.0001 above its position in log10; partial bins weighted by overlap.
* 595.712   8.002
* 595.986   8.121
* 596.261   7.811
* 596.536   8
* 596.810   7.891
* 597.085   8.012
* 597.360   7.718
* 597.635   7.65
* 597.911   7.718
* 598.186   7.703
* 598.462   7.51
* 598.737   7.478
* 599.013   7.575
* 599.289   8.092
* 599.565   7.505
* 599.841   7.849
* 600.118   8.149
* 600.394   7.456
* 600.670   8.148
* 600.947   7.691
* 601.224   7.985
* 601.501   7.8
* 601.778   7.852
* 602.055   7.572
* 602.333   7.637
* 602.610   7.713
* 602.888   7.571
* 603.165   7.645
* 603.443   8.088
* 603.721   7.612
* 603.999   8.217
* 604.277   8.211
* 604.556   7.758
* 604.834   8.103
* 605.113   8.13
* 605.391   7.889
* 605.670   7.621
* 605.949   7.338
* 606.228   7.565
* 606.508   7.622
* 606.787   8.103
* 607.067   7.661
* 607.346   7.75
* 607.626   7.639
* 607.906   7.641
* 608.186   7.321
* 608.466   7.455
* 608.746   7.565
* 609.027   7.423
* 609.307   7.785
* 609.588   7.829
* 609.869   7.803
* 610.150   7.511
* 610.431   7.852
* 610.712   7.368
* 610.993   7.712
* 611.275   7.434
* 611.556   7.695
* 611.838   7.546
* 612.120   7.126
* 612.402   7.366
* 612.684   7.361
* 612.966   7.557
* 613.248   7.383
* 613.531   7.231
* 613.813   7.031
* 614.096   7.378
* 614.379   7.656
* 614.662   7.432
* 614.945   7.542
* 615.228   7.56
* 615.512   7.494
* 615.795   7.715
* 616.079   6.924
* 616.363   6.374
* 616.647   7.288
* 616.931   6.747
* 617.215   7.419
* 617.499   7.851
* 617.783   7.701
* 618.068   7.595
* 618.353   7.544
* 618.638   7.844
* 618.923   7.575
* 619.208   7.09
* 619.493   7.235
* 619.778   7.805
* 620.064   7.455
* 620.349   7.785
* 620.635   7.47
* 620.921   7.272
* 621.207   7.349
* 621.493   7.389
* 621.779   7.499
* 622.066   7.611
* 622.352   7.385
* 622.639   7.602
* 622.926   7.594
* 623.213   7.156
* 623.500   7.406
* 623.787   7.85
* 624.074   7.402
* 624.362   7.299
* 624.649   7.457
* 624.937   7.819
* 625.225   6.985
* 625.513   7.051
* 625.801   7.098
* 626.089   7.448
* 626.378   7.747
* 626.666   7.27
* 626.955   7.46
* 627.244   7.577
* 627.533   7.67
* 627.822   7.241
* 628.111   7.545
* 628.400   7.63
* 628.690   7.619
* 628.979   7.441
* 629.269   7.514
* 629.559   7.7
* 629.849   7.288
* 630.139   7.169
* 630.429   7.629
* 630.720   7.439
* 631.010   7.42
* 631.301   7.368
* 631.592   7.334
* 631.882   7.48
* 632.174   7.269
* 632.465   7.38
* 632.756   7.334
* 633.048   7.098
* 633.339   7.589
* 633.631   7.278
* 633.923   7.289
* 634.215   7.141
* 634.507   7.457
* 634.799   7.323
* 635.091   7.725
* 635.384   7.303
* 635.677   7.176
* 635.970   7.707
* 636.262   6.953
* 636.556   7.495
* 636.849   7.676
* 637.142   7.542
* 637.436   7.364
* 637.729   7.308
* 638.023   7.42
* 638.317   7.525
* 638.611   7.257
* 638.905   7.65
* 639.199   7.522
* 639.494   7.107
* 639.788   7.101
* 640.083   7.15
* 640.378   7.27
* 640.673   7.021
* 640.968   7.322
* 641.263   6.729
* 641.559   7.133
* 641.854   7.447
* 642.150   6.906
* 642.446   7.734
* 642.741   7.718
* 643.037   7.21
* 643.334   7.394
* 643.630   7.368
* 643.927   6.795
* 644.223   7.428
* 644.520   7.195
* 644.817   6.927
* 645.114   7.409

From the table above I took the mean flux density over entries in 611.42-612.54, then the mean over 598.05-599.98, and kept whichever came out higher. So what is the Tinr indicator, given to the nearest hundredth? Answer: 7.67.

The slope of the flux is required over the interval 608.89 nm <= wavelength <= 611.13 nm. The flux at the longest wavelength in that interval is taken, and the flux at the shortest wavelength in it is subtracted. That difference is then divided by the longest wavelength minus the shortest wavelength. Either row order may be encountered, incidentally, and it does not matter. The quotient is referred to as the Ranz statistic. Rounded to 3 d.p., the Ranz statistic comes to 0.147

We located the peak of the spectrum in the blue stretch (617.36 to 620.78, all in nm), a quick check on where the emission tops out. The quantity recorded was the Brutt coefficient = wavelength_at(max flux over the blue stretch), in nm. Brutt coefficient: 617.499 nm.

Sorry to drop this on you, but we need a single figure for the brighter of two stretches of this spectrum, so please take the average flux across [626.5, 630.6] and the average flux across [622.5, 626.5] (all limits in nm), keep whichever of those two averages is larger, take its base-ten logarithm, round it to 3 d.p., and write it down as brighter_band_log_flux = 0.874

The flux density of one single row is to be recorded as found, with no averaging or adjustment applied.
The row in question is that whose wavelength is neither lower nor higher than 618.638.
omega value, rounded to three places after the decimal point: 7.844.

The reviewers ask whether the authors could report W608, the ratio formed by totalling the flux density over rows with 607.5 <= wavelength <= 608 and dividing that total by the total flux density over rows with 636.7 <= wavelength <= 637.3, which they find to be 1.00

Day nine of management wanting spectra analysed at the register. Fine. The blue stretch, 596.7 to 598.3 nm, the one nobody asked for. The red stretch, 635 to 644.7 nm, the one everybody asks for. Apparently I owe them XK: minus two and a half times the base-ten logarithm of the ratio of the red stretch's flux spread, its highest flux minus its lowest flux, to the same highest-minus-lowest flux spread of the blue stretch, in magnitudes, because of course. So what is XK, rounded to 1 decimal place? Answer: -1.1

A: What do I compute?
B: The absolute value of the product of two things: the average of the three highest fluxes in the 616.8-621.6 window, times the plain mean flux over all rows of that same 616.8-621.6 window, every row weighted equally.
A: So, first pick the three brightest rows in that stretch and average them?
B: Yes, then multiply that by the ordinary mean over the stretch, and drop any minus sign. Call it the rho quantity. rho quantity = 58.6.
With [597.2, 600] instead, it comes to 60.6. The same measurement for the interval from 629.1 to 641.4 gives 56.7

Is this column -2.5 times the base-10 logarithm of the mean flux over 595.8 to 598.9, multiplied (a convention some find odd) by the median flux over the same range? -17.2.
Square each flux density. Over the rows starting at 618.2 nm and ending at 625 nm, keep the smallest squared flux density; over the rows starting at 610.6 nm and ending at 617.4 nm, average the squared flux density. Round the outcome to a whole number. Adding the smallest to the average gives 104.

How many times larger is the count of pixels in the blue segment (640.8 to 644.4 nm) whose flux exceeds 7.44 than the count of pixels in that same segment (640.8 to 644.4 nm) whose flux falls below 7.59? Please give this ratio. 0.30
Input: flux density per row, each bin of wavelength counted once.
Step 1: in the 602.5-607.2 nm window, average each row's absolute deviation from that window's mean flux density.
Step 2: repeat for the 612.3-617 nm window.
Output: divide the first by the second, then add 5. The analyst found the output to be 5.93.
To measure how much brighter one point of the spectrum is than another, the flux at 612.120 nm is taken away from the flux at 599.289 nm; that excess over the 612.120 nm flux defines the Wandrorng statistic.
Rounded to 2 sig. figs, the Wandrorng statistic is 0.97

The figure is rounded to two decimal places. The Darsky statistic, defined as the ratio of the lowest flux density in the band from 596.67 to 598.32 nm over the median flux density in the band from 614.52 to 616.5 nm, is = 1.02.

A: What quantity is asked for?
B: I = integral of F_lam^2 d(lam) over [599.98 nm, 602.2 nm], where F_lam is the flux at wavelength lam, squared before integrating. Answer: 136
